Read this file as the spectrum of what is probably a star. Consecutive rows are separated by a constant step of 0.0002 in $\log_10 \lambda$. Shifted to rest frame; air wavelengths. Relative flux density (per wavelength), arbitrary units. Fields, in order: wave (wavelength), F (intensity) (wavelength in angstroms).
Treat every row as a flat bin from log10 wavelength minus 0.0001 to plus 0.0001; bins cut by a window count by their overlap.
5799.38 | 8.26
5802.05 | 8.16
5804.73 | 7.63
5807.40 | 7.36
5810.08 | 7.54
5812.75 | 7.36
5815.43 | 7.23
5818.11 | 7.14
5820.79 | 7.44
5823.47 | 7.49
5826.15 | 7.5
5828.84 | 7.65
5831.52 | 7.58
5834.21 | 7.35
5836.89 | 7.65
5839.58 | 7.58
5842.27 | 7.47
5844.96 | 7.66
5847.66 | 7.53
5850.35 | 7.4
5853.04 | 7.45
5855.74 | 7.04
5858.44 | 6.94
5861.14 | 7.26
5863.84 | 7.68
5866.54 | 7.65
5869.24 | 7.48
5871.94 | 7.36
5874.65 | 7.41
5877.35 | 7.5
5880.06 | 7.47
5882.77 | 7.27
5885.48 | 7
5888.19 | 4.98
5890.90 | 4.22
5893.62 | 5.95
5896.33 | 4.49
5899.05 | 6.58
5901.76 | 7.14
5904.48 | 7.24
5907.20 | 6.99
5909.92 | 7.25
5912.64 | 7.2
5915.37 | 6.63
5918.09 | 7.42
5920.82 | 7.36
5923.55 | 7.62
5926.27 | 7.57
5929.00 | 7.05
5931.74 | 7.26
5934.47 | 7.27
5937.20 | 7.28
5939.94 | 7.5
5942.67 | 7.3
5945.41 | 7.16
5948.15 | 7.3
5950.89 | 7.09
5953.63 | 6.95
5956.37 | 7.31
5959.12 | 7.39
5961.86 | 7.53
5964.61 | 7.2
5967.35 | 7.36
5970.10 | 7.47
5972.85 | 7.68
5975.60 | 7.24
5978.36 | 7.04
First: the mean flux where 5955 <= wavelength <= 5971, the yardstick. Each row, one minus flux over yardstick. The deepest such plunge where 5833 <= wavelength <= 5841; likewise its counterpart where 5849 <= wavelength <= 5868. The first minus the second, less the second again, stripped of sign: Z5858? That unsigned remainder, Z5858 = 0.11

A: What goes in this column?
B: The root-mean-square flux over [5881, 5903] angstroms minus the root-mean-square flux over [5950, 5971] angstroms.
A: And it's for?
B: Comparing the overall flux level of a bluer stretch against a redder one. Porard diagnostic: -1.2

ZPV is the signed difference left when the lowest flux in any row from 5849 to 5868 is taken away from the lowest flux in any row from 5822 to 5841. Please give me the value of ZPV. 0.41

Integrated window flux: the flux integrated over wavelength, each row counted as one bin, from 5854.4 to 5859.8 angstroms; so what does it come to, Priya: 38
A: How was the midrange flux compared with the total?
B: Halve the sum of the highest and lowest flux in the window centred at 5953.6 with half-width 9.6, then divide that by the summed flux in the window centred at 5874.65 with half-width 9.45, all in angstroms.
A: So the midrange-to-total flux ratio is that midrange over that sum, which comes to 0.139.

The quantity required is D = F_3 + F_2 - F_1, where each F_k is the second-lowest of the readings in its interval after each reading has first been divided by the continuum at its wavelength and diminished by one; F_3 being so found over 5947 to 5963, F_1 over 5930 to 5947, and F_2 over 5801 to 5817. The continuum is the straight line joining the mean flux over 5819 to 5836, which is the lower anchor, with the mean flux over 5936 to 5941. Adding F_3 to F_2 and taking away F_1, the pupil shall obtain -0.042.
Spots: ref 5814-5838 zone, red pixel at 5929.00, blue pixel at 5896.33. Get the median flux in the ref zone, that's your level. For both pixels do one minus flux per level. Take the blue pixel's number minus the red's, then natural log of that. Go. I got -1.1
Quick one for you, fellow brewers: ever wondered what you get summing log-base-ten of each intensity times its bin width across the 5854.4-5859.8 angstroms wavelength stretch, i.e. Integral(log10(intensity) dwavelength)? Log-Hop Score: 4.56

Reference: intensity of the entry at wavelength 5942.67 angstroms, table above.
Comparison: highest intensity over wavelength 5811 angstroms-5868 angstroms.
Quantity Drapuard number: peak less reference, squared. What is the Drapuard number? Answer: 0.14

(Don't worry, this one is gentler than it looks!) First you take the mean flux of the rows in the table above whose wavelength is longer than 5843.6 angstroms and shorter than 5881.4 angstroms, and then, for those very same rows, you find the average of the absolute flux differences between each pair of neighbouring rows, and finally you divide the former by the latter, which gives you 47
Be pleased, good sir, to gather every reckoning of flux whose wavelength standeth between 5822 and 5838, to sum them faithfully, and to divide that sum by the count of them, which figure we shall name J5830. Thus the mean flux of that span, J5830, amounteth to 7.5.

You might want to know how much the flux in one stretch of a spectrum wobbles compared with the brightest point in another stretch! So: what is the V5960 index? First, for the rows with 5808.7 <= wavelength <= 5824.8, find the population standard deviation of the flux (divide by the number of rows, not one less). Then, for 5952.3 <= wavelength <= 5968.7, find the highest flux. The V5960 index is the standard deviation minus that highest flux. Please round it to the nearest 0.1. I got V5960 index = -7.4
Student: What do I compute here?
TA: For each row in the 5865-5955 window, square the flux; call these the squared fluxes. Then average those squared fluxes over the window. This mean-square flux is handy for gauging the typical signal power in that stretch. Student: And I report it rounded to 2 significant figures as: 49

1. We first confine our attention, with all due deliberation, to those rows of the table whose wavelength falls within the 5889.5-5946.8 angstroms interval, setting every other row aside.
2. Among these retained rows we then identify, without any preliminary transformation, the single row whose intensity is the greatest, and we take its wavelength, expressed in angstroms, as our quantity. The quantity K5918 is 5923.55 angstroms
